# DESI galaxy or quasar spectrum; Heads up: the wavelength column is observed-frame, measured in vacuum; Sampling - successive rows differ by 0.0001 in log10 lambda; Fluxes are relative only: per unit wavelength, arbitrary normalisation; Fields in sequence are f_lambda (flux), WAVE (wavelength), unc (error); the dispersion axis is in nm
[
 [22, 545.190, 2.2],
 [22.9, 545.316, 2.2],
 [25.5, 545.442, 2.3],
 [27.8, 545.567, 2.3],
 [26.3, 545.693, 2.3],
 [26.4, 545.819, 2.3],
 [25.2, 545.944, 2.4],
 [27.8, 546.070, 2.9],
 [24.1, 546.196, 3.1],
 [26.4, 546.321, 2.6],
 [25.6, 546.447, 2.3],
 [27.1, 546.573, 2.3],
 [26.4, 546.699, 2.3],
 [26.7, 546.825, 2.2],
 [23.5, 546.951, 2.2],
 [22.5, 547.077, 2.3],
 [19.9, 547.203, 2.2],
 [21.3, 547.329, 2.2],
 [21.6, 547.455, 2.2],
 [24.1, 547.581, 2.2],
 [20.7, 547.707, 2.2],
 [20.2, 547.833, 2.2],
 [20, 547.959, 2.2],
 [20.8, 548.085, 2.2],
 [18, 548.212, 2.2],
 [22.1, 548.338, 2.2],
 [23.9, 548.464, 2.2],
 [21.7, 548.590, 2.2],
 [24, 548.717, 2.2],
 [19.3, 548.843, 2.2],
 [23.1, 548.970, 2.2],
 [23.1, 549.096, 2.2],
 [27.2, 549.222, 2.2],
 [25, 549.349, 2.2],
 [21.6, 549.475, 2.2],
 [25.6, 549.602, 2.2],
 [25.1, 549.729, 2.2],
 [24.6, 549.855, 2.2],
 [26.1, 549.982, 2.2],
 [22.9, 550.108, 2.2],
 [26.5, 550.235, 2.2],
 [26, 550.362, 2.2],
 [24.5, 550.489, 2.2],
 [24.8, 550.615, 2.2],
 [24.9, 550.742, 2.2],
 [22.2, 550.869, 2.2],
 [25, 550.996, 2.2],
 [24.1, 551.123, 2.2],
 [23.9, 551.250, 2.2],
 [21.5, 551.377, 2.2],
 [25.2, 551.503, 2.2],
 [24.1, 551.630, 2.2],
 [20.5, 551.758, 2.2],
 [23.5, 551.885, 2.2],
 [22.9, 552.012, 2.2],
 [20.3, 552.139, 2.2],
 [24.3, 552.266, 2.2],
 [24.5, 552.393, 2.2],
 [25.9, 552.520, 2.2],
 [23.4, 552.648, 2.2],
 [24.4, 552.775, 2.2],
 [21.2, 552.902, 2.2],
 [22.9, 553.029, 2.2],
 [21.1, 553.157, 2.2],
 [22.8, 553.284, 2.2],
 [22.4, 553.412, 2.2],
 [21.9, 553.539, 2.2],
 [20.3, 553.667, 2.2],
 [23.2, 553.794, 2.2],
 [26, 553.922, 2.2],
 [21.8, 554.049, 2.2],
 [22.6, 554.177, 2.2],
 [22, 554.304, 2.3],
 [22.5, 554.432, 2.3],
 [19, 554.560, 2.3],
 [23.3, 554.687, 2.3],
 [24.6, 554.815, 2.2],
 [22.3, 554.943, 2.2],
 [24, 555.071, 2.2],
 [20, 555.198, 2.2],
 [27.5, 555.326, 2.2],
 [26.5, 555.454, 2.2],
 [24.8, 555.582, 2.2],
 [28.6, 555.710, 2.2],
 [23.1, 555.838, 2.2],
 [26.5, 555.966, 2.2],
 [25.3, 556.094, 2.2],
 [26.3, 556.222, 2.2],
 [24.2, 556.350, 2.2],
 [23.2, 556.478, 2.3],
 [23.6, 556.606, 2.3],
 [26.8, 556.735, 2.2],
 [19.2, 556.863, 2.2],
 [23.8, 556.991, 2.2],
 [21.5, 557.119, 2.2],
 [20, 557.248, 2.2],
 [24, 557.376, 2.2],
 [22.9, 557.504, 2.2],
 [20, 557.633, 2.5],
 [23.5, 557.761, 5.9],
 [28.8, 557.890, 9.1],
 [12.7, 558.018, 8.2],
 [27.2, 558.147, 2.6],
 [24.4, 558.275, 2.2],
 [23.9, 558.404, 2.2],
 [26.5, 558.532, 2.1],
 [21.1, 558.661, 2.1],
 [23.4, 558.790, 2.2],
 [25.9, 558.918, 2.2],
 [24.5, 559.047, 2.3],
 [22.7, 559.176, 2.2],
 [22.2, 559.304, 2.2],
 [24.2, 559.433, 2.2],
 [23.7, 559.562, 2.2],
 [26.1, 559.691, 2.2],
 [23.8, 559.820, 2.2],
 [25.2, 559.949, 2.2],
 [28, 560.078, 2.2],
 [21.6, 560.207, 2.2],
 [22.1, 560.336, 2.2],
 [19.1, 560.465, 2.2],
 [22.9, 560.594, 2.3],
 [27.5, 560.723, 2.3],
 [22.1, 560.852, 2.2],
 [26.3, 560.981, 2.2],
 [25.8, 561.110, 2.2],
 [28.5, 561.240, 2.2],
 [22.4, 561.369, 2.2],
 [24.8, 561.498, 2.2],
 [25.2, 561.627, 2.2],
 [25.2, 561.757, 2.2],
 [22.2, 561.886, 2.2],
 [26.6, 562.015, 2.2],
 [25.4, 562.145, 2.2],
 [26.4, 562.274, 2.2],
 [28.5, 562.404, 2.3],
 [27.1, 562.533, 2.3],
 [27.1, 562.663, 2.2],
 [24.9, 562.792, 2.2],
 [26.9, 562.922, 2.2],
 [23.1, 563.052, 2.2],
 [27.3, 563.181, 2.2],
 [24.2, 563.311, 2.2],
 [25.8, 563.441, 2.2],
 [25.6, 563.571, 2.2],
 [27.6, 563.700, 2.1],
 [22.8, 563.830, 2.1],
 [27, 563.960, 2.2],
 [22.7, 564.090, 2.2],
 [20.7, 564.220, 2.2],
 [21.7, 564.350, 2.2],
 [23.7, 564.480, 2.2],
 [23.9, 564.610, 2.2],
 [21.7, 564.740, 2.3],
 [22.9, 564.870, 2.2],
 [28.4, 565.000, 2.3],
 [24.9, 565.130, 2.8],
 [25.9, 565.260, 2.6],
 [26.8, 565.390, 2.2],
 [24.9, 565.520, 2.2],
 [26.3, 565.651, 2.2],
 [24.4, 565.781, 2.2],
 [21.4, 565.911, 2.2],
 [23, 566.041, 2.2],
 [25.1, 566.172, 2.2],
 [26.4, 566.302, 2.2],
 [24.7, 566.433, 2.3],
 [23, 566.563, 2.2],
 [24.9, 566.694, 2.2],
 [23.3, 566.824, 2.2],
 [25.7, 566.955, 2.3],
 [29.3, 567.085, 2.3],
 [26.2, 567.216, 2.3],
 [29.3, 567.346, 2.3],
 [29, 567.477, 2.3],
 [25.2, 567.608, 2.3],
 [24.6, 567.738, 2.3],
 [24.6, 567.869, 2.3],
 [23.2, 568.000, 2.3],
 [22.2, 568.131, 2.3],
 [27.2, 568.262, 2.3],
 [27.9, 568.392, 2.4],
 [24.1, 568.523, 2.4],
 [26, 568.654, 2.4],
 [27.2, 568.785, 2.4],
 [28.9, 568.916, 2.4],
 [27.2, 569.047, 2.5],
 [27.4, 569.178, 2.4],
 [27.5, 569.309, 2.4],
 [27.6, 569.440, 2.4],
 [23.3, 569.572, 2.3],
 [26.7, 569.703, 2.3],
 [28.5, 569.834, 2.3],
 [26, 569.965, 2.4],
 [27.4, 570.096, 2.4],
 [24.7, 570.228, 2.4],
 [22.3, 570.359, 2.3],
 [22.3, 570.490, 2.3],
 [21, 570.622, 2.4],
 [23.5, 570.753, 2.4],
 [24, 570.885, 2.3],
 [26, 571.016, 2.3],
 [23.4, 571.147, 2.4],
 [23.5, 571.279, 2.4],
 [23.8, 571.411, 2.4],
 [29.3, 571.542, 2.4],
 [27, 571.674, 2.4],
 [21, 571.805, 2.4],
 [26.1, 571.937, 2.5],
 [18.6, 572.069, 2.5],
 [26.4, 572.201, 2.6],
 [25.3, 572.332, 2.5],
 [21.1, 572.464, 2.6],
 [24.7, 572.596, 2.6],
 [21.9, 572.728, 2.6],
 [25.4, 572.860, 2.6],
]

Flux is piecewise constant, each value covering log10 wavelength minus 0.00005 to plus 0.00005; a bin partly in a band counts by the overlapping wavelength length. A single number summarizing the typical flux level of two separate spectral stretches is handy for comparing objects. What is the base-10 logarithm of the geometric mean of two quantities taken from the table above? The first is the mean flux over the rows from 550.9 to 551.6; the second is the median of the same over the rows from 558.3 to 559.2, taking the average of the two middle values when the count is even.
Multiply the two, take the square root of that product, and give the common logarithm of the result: 1.38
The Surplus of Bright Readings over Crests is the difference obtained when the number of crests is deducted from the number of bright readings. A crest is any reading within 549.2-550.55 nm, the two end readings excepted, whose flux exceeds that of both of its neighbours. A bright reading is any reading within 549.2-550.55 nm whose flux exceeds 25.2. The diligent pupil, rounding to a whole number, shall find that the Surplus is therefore 2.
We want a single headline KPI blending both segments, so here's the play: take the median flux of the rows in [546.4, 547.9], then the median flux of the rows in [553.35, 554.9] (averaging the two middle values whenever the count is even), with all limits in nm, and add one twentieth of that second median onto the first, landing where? 24.1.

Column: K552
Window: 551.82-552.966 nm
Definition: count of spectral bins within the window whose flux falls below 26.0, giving 9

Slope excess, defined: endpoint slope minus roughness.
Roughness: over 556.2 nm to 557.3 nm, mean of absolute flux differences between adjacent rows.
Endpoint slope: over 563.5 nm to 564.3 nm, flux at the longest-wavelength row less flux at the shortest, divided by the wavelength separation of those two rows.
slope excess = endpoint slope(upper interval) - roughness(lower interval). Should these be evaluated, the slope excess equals -10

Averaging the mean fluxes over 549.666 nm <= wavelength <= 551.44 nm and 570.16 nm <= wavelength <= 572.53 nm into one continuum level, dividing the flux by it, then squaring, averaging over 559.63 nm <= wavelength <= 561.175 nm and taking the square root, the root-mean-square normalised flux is 1.008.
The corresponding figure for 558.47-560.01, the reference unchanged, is 1.001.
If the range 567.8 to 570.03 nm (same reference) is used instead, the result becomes 1.088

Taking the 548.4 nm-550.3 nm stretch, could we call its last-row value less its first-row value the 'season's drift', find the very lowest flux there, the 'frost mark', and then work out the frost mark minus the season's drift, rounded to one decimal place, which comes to 16.7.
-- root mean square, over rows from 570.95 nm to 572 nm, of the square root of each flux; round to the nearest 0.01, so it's 5.00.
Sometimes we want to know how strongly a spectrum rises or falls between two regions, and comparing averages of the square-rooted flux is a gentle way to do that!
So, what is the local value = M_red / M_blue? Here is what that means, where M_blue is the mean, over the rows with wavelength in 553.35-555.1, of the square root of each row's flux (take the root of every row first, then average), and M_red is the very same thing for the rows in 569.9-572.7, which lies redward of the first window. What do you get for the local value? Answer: 1.03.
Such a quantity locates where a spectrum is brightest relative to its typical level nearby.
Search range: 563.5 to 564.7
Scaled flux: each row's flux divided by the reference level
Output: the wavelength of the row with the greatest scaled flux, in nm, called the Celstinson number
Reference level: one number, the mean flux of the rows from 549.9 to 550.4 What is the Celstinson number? 563.700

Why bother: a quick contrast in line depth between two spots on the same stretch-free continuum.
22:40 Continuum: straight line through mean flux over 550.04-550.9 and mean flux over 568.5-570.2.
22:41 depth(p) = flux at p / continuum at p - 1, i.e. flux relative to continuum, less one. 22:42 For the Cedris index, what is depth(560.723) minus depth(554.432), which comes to 0.17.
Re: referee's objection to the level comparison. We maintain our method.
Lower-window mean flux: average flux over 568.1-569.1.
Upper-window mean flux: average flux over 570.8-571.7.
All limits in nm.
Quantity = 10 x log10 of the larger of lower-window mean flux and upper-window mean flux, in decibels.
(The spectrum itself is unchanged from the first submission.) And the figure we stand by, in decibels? 14.2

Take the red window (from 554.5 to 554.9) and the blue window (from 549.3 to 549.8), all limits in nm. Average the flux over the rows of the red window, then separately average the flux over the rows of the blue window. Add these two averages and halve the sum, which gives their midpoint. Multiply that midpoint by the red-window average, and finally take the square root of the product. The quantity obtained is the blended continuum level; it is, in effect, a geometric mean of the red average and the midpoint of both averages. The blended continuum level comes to 22.8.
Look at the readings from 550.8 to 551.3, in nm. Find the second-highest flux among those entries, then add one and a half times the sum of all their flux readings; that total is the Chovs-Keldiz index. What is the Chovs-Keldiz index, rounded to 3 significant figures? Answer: 167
